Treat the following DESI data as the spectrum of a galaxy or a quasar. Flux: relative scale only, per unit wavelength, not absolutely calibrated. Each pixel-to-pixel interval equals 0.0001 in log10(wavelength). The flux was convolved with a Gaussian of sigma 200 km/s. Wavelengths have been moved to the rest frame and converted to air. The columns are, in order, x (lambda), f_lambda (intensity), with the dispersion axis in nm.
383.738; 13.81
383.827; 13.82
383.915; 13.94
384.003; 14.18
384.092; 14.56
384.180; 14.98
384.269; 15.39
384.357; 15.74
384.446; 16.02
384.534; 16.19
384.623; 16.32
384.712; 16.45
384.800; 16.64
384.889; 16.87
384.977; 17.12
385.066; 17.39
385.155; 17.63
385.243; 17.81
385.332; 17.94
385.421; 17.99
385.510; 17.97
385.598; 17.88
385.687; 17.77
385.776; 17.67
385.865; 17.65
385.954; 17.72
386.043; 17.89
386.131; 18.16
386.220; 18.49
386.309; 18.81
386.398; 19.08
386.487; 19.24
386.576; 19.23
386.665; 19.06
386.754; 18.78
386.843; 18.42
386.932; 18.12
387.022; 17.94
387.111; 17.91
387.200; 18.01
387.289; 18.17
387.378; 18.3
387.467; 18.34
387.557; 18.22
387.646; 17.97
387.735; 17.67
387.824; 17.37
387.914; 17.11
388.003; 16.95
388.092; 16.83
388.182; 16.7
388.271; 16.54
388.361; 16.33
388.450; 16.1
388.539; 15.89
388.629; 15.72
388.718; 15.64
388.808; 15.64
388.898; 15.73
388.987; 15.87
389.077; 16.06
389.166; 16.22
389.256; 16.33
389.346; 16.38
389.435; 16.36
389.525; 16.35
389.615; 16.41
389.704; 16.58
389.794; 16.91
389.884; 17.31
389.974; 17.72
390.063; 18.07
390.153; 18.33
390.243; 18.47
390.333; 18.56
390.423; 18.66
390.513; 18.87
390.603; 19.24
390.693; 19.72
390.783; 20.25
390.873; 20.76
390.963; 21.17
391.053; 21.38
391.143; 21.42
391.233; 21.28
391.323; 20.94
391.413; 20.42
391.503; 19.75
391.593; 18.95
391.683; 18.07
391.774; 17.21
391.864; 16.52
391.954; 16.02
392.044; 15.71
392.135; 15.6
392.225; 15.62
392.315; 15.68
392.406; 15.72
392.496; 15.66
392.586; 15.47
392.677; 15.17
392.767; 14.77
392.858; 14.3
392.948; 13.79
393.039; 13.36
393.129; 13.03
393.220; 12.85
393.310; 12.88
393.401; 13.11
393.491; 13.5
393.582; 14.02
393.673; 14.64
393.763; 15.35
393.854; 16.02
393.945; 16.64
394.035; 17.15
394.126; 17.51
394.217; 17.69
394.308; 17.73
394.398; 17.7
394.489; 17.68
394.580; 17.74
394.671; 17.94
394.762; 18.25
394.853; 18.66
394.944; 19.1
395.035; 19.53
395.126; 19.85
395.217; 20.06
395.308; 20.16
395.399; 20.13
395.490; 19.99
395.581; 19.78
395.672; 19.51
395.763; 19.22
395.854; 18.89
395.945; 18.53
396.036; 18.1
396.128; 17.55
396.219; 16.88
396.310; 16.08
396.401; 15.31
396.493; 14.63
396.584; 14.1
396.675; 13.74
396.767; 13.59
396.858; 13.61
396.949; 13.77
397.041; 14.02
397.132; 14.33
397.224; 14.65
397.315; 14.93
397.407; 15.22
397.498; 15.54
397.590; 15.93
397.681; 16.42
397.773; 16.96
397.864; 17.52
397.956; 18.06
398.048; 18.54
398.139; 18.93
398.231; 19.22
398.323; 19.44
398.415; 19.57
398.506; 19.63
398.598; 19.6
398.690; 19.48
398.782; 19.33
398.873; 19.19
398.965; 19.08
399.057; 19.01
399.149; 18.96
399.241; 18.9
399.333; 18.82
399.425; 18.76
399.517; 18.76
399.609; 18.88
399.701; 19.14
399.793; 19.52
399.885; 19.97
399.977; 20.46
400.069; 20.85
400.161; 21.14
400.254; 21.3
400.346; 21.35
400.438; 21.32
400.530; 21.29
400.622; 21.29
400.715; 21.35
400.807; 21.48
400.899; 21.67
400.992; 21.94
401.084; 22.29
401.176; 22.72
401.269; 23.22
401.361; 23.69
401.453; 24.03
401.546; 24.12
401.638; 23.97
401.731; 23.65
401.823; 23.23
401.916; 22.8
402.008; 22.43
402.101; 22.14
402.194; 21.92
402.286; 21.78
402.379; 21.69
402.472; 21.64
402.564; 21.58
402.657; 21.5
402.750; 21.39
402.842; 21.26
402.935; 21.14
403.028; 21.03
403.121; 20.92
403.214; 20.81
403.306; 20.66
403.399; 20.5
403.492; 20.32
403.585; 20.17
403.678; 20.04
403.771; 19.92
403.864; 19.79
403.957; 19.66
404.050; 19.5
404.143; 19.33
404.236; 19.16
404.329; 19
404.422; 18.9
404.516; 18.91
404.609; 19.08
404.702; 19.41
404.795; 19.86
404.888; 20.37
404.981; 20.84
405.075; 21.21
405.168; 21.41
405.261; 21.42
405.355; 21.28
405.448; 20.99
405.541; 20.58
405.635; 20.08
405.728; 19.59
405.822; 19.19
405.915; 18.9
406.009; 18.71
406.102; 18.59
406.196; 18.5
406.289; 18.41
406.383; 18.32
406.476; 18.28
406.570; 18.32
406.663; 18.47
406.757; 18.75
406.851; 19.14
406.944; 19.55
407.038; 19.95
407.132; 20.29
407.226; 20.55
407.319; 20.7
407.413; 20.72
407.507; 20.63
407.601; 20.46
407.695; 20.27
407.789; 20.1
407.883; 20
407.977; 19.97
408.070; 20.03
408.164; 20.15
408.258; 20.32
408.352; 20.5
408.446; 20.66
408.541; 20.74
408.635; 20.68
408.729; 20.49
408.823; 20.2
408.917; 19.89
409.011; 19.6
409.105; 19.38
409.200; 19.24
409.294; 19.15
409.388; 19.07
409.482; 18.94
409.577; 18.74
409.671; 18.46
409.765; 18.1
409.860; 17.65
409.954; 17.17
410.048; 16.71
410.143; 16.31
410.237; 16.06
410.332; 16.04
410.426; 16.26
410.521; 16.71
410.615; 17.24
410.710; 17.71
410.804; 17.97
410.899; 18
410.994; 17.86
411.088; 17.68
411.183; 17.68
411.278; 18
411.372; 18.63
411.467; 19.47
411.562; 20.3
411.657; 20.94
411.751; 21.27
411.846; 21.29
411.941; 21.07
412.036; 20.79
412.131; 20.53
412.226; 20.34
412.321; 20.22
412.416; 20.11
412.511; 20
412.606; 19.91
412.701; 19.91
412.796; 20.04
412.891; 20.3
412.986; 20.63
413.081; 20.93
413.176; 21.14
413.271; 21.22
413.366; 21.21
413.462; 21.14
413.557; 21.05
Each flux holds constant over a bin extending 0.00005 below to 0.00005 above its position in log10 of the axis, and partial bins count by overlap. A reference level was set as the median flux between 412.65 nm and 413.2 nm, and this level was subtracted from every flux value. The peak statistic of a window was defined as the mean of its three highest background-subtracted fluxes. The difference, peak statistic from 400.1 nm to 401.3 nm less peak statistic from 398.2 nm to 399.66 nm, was 3.1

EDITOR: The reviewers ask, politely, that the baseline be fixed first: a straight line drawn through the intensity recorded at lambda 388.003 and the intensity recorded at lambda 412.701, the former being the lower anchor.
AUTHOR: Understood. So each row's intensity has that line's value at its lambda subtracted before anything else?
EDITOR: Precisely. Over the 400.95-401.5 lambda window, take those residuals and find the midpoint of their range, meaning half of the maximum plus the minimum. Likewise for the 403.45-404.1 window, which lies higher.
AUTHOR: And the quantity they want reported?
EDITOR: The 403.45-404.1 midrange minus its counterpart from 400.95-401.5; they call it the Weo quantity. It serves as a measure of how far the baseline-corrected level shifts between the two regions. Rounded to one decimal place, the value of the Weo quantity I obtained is -3.4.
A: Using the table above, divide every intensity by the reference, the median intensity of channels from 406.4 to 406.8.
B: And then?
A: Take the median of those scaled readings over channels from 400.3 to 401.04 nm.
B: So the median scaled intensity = 1.16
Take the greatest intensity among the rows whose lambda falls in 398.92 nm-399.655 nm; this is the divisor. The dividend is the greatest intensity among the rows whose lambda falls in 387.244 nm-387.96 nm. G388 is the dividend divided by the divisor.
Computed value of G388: 0.96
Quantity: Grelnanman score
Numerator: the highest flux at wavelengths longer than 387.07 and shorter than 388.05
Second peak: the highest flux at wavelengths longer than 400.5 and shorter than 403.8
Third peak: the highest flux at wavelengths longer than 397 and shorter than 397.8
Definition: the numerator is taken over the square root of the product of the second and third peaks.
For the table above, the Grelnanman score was 0.91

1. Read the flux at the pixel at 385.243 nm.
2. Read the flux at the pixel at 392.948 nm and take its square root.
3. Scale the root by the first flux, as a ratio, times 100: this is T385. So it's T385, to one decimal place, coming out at 20.9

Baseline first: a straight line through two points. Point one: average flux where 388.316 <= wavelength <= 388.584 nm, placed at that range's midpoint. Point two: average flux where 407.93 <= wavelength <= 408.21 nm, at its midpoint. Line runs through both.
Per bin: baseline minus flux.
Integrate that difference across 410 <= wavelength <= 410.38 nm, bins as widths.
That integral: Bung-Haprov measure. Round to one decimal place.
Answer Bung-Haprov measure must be 1.6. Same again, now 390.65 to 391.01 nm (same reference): -1.4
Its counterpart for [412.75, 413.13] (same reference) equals 0.2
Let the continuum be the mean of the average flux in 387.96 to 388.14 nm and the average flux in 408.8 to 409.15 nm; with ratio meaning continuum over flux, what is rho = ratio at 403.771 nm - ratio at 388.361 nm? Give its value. -0.20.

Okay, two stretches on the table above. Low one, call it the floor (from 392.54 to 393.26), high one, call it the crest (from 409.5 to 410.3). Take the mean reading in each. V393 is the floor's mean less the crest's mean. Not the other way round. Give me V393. -3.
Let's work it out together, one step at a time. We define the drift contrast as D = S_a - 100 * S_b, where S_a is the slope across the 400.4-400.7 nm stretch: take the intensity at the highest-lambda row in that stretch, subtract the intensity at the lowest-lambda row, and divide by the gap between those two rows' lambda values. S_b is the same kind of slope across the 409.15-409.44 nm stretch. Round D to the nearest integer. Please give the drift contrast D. 90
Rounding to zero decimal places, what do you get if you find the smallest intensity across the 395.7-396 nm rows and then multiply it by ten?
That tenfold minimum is 185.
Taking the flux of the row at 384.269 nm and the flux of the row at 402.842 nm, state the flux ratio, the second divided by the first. 1.38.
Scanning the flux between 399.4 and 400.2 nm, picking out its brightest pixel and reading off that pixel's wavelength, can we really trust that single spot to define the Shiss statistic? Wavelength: 400.161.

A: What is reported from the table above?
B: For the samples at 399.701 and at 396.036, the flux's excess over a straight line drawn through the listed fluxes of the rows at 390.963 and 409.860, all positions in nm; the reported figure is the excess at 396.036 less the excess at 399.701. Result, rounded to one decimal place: -1.7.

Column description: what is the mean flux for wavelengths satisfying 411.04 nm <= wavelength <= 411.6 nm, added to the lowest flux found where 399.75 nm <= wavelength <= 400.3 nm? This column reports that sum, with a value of 38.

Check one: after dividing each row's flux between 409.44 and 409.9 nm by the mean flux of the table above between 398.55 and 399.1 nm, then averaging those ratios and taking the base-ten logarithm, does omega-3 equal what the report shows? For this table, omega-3 -0.02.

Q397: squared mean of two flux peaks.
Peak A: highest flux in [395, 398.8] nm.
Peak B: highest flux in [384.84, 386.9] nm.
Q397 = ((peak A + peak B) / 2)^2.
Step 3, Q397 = 388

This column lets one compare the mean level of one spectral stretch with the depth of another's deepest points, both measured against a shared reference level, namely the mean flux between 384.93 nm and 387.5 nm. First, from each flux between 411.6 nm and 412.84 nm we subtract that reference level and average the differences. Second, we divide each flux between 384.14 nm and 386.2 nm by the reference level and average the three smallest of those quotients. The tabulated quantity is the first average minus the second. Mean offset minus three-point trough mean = 1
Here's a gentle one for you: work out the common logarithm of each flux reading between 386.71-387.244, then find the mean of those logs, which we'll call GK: 1.26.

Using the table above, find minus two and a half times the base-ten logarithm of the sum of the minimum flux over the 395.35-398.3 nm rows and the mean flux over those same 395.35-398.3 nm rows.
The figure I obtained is -3.70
